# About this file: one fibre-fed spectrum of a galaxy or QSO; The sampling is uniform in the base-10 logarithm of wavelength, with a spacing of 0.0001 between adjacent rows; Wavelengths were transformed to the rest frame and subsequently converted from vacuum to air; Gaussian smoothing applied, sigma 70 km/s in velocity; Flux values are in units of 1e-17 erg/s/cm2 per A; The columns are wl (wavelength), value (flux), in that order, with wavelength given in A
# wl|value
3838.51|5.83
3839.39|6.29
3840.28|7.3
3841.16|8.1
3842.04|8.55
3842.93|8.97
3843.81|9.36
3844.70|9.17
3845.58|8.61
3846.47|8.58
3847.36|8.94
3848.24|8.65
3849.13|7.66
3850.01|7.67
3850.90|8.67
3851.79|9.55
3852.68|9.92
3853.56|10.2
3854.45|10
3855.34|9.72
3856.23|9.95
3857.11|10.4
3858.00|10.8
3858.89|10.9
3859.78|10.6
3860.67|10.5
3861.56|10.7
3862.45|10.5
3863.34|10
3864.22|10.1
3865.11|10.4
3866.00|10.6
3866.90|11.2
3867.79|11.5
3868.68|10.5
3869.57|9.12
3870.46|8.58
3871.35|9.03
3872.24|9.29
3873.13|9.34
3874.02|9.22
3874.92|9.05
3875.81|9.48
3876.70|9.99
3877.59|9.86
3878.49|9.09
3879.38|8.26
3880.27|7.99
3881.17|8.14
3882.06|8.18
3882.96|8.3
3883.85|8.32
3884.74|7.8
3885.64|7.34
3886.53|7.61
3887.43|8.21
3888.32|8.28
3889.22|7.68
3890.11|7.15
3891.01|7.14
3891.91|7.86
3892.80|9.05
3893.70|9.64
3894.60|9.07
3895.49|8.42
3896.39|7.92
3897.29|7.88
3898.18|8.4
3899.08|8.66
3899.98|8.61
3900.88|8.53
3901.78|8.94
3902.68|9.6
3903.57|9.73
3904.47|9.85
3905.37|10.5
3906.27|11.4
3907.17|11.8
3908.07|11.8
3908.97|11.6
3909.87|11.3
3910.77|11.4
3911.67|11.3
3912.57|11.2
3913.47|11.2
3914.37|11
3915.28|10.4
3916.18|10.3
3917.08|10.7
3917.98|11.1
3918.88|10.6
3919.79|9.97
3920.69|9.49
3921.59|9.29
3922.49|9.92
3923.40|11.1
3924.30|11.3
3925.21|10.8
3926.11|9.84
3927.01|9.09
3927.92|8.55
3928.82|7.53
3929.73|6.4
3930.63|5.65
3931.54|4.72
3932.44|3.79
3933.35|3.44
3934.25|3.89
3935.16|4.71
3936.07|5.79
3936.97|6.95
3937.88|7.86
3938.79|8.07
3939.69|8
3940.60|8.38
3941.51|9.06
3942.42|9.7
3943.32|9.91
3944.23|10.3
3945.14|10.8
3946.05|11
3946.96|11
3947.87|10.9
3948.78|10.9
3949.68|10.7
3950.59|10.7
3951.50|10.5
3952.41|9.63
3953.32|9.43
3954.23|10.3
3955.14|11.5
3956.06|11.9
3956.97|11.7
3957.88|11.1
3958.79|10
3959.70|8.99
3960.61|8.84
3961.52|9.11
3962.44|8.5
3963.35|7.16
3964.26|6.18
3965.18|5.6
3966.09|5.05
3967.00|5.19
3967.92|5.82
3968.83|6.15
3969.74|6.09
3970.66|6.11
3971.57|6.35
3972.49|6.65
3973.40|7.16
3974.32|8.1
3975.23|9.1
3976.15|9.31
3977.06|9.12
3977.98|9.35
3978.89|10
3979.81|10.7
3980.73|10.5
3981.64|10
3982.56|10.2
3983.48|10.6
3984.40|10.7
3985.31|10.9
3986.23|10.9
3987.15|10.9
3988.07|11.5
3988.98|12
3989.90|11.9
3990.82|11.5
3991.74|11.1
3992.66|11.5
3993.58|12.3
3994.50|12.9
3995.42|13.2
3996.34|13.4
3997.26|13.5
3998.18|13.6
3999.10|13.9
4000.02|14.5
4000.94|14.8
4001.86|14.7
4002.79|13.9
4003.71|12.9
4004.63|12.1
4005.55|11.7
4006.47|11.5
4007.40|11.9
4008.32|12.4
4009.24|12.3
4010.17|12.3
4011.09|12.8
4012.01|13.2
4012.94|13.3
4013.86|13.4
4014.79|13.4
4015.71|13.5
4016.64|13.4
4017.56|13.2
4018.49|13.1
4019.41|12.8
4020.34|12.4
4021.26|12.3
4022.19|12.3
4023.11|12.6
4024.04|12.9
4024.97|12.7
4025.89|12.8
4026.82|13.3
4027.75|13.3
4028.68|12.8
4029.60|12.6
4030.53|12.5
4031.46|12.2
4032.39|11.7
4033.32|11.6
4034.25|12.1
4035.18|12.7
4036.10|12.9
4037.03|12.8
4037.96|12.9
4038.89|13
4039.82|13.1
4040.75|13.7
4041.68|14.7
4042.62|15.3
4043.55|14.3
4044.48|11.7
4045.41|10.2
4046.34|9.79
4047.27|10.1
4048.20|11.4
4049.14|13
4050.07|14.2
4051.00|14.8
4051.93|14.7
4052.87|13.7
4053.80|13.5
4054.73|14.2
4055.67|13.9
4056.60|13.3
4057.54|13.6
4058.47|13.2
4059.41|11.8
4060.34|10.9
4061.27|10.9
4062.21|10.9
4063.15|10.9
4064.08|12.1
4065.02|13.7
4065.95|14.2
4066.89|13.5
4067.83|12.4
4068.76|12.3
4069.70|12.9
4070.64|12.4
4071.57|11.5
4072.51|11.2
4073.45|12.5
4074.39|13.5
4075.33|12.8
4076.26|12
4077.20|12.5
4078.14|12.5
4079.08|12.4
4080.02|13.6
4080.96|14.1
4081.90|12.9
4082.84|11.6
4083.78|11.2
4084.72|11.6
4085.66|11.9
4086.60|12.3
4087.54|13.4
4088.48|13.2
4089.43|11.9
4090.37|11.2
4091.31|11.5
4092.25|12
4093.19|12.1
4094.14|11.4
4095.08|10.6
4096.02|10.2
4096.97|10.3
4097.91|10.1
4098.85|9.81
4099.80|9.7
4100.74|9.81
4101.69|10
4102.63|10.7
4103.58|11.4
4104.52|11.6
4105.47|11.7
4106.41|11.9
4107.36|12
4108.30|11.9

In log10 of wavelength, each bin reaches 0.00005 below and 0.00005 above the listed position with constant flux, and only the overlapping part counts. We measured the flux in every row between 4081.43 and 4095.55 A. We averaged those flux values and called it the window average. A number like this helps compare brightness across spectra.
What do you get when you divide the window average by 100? 0.12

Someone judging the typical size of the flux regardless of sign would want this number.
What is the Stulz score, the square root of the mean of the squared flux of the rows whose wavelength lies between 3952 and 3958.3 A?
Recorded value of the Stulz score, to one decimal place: 10.8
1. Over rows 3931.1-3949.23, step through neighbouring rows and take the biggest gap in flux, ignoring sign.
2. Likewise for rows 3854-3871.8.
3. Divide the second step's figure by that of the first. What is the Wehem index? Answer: 1.2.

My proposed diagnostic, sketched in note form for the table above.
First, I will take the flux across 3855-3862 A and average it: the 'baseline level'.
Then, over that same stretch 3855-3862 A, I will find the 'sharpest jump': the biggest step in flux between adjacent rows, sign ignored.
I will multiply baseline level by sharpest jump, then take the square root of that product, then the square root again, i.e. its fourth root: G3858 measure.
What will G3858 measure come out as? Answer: 1.47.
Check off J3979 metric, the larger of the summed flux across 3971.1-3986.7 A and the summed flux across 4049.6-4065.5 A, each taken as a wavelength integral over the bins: 206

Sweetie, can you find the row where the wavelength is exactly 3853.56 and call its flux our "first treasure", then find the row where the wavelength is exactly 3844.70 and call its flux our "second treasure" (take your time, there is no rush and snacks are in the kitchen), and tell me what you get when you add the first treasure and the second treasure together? 19.4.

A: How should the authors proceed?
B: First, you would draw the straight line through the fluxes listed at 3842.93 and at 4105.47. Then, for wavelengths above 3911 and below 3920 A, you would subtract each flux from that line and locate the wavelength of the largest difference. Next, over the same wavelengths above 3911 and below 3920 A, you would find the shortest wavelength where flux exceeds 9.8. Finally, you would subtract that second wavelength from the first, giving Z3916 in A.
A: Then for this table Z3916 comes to 8.1 A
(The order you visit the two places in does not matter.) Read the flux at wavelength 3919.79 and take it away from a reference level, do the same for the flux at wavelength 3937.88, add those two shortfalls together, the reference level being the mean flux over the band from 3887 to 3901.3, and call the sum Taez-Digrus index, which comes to -1.3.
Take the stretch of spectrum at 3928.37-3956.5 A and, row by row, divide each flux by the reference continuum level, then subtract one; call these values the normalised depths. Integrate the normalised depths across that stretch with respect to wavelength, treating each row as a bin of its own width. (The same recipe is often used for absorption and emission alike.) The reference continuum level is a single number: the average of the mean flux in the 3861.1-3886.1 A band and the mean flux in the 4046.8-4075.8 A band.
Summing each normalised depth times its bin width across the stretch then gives -6.5 A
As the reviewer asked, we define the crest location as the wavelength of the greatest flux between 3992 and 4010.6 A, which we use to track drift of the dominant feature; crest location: 4000.94 A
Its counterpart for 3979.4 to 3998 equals 3997.26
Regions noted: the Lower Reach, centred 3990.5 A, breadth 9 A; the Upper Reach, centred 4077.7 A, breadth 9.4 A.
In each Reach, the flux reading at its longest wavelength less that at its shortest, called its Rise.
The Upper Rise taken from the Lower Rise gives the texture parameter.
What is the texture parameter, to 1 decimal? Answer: 1.6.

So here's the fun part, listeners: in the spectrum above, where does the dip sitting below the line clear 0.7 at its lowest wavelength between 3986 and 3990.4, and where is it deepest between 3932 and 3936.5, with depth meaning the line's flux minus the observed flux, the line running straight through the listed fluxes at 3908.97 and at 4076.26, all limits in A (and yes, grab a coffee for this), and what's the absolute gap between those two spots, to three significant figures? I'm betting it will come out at 52.9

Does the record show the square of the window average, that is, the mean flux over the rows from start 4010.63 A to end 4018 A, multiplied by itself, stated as 176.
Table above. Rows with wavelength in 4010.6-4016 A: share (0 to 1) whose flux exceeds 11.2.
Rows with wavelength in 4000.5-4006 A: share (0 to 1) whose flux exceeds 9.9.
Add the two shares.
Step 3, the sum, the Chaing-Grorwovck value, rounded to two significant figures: 2.0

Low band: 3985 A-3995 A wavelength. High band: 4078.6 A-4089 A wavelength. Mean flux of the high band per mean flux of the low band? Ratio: 1.08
